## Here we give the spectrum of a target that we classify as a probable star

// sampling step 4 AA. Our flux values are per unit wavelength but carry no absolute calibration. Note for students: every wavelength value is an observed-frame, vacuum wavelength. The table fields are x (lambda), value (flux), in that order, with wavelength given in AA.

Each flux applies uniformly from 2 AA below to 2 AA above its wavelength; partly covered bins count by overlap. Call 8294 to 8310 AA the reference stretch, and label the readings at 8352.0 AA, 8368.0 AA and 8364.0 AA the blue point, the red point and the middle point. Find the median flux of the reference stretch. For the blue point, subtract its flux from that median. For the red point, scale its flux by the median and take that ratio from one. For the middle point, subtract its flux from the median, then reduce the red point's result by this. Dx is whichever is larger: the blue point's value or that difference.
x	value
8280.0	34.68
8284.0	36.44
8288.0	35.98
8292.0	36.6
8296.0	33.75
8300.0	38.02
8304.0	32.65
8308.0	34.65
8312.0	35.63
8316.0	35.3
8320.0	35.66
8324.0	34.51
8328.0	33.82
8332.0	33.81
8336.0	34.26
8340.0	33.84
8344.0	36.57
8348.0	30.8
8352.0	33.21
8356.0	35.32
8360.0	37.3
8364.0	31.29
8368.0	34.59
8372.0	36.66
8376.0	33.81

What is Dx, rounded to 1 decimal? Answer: 1.0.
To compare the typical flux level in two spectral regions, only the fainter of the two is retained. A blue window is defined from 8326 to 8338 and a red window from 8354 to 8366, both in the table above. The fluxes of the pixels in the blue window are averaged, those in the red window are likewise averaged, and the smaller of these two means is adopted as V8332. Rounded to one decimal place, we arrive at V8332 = 34.0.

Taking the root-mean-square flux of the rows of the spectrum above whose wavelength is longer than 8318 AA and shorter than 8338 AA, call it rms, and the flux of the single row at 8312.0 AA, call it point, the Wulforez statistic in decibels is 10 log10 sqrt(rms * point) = 15.4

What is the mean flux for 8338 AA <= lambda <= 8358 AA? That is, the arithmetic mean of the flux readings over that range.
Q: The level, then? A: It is 33.9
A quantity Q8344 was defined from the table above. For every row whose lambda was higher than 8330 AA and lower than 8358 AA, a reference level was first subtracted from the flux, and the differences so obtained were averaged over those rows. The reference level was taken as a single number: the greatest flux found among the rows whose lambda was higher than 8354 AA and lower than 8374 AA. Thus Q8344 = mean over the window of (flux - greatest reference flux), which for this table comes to -3.3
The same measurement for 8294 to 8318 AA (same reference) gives -2.3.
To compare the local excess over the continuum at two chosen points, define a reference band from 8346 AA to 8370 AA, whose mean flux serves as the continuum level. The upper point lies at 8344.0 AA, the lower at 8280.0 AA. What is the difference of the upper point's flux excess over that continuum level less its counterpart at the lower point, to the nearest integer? 2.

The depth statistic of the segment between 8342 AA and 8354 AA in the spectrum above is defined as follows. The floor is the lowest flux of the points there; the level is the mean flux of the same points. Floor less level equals -2.7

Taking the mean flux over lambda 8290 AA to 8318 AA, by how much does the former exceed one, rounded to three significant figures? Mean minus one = 34.2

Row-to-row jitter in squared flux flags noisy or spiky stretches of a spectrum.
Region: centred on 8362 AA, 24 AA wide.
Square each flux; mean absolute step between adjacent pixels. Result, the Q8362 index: 213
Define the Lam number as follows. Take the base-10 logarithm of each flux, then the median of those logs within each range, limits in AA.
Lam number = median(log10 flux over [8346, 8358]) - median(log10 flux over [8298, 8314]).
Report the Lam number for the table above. -0.024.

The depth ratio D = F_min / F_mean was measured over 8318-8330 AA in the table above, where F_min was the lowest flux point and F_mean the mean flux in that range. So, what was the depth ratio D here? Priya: 0.98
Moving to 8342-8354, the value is 0.92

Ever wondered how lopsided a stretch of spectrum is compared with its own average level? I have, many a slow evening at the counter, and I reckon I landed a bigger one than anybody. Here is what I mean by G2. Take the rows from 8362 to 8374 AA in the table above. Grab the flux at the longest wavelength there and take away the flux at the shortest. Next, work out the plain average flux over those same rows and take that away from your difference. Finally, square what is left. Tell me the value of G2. 830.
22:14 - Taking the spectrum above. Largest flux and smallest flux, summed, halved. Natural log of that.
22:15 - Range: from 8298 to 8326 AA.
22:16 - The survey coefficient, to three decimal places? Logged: 3.565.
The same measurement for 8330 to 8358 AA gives 3.517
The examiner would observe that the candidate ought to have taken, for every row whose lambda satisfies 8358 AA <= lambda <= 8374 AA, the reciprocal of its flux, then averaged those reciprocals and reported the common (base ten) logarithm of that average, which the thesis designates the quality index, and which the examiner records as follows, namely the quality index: -1.54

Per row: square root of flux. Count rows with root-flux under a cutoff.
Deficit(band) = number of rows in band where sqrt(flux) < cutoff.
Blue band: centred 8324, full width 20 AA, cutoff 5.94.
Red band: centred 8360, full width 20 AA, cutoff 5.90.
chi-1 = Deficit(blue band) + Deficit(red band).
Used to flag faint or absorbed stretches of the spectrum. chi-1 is 6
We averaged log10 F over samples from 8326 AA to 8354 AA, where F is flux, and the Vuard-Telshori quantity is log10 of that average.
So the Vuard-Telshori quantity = 0.184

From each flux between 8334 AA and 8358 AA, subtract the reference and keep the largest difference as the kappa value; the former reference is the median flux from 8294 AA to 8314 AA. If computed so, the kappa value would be 1.9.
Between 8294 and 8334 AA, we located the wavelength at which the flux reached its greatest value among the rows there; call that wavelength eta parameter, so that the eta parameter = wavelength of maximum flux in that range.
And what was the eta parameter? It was 8300.0 AA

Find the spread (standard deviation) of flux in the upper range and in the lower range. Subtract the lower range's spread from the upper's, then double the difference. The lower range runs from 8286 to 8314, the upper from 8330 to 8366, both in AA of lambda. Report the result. 0.7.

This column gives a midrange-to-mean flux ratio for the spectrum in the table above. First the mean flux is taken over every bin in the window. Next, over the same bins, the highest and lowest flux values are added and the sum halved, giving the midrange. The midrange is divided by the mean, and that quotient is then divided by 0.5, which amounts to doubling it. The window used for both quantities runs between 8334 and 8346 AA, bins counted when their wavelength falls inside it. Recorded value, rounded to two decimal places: 2.02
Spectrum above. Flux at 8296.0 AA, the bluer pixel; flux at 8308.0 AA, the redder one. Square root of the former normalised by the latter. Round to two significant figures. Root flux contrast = 0.99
